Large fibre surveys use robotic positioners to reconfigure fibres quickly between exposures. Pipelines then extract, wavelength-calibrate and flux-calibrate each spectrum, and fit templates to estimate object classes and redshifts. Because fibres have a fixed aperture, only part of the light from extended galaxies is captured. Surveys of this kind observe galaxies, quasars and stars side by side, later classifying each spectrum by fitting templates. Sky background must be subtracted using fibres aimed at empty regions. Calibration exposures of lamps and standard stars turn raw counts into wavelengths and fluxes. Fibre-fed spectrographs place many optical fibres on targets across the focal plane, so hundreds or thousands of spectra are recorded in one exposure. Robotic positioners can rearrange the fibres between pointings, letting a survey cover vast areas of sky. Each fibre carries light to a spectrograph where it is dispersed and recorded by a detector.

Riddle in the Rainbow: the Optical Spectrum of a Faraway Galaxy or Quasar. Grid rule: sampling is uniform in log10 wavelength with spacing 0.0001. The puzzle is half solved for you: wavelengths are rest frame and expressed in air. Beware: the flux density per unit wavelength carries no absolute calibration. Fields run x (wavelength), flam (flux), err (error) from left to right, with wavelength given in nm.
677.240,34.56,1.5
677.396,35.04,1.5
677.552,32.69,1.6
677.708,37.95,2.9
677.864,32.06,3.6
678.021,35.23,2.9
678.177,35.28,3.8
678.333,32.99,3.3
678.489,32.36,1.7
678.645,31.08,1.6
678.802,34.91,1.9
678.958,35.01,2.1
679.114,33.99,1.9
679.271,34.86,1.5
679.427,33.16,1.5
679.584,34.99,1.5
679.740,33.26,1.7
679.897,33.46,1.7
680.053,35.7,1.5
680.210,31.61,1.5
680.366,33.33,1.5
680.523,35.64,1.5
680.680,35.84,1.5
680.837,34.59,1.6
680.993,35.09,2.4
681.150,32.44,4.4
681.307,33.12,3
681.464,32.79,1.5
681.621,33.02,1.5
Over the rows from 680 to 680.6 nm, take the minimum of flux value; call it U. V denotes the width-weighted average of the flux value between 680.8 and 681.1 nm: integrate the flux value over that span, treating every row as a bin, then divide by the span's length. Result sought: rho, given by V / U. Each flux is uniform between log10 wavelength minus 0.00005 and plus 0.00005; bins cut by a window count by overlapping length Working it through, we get 1.10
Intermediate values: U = 31.61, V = 34.7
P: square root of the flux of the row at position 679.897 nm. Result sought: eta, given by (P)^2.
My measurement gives 33.46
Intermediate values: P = 5.784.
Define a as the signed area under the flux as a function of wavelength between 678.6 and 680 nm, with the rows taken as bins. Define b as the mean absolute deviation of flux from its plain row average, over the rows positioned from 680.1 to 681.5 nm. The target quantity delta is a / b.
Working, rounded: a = 47.5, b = 1.30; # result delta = 37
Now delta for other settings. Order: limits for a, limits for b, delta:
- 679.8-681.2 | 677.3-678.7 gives 27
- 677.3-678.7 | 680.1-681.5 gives 37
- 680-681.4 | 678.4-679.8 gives 42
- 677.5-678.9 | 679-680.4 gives 50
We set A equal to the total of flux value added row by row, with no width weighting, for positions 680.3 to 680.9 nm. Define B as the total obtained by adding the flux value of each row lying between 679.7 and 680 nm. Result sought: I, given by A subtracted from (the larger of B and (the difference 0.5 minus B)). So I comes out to -73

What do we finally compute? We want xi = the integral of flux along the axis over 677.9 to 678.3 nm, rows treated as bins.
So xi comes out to 13.8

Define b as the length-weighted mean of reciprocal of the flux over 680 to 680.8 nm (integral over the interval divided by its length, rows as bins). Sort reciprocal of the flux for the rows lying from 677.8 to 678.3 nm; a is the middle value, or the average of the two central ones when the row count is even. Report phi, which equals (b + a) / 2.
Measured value 0.0288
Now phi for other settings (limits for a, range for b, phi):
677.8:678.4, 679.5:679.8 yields 0.0293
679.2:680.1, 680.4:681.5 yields 0.0293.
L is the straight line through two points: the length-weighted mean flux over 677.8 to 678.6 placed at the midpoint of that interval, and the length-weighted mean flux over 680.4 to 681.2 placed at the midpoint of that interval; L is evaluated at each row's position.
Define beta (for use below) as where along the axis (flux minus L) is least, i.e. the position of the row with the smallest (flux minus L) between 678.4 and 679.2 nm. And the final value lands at 678.645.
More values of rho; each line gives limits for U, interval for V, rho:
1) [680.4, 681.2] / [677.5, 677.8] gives 1.09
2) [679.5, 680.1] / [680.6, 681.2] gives 1.04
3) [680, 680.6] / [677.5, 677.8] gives 1.12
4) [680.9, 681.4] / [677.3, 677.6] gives 1.05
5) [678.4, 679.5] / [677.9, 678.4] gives 1.10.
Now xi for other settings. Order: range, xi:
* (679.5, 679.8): 10.2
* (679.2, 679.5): 10.2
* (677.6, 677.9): 10.6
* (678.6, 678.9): 10.0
